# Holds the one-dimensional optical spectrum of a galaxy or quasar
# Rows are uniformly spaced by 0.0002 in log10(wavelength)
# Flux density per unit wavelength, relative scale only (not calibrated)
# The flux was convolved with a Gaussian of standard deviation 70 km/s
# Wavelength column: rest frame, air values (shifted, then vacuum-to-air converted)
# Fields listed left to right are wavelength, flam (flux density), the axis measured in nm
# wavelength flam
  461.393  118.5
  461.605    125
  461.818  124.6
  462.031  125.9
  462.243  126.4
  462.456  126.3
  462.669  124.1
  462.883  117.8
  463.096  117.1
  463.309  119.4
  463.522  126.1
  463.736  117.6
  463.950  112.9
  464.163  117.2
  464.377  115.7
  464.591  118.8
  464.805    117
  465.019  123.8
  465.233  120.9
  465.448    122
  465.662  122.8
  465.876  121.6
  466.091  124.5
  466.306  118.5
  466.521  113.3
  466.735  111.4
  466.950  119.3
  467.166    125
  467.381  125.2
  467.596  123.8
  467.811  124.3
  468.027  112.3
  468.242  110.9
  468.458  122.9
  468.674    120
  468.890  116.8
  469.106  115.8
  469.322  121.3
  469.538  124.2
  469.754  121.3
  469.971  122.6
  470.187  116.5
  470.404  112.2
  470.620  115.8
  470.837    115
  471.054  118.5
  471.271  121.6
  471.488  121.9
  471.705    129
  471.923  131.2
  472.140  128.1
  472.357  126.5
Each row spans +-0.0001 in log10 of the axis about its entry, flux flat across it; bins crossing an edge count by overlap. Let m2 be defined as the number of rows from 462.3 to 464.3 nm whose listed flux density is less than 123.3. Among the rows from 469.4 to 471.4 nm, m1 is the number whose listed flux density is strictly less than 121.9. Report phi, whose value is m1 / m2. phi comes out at 1.17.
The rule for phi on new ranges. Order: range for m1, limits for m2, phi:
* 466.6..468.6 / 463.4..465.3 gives 0.57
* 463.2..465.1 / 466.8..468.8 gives 1.40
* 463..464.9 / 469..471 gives 1.00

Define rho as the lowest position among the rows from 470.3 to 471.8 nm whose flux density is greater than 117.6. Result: 471.054 nm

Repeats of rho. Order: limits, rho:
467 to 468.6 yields 467.166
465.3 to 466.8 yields 465.448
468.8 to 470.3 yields 469.322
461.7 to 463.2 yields 461.818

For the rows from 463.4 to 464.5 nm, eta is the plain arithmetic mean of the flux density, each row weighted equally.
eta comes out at 118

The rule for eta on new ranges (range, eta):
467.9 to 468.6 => 115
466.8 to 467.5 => 123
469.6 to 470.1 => 122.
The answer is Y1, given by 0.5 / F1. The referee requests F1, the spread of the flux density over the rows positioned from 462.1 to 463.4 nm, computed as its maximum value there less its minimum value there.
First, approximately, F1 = 9.3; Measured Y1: 0.054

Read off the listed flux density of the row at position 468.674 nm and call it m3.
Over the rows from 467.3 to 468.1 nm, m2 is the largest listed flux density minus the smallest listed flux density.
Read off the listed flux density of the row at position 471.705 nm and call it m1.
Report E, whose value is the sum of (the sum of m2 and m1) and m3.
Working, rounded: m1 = 129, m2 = 12.9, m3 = 120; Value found 262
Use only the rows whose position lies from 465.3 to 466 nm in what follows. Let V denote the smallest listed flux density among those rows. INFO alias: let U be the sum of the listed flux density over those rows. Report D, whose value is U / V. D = 3.013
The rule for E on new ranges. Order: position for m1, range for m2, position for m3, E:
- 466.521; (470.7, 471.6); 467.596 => 244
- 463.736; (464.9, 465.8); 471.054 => 239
